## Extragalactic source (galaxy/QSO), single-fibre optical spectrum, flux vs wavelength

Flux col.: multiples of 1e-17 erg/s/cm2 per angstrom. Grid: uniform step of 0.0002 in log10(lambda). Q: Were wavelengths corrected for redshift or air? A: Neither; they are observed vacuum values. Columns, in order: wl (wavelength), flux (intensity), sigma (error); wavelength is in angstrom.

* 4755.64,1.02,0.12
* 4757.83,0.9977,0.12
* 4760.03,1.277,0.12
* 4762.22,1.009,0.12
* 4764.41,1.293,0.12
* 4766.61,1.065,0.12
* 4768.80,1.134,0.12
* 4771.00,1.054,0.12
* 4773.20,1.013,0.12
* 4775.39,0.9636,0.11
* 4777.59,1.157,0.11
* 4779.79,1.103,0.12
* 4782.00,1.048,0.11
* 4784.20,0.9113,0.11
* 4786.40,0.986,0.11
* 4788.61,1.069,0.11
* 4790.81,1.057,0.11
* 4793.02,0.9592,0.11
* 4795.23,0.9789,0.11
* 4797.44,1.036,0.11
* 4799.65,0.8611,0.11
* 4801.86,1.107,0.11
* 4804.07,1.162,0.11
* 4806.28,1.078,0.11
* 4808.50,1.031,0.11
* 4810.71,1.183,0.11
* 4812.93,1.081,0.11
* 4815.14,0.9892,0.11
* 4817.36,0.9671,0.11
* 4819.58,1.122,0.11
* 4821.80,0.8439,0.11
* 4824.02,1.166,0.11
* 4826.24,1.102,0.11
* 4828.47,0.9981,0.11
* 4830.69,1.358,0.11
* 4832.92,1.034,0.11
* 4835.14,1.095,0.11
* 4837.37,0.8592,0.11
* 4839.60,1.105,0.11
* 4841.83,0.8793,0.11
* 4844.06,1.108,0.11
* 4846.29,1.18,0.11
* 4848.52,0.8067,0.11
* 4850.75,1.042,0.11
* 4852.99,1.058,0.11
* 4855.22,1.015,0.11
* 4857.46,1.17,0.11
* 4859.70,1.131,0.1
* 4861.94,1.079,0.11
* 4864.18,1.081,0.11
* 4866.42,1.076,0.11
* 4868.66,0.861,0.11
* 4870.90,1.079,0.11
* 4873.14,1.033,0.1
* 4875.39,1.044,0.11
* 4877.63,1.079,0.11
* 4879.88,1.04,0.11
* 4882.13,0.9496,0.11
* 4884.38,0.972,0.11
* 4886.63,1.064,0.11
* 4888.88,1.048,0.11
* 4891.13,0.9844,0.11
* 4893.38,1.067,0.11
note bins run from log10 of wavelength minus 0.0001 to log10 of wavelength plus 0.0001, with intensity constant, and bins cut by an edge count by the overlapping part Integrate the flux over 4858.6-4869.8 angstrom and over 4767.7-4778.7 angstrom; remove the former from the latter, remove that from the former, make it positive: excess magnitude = 11.7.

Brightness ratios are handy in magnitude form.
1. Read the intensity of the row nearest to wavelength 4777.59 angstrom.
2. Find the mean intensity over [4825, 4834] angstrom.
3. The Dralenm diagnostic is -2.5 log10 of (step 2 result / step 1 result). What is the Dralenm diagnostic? 0.032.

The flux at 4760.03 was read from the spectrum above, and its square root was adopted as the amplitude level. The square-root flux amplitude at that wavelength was 1.13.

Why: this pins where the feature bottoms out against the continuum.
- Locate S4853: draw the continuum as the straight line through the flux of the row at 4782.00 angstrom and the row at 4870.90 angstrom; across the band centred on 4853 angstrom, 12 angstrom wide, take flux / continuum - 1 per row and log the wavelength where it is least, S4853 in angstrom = 4848.52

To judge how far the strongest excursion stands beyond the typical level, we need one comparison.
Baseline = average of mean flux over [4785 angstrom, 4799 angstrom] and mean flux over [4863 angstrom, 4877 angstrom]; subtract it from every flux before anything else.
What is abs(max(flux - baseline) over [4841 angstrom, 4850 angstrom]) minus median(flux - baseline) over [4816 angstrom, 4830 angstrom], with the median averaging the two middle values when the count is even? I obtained 0.130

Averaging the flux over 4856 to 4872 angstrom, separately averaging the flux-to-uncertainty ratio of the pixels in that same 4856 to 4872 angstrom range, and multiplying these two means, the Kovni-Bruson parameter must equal 10.5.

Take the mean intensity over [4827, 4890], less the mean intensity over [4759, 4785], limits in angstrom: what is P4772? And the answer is -0.04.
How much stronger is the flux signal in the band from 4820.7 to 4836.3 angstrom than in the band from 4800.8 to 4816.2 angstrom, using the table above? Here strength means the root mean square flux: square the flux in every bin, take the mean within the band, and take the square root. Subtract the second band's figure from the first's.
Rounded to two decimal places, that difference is 0.00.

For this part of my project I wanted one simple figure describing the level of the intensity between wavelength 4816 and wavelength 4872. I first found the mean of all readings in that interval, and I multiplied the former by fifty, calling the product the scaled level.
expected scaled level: 52.4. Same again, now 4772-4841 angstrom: 52.3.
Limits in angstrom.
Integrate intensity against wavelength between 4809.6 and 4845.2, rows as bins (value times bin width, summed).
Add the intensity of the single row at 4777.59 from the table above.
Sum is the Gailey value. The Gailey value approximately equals 38.7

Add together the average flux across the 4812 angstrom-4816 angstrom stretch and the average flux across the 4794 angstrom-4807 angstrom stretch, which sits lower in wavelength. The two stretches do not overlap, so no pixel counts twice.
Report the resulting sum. 2.07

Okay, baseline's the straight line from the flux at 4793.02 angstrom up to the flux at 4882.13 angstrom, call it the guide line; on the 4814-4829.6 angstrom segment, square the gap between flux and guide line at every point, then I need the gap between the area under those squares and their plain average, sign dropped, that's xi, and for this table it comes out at 0.23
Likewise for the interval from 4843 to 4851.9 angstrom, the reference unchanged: 0.21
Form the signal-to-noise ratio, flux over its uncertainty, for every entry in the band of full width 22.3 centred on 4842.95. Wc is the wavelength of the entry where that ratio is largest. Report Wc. 4846.29 angstrom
